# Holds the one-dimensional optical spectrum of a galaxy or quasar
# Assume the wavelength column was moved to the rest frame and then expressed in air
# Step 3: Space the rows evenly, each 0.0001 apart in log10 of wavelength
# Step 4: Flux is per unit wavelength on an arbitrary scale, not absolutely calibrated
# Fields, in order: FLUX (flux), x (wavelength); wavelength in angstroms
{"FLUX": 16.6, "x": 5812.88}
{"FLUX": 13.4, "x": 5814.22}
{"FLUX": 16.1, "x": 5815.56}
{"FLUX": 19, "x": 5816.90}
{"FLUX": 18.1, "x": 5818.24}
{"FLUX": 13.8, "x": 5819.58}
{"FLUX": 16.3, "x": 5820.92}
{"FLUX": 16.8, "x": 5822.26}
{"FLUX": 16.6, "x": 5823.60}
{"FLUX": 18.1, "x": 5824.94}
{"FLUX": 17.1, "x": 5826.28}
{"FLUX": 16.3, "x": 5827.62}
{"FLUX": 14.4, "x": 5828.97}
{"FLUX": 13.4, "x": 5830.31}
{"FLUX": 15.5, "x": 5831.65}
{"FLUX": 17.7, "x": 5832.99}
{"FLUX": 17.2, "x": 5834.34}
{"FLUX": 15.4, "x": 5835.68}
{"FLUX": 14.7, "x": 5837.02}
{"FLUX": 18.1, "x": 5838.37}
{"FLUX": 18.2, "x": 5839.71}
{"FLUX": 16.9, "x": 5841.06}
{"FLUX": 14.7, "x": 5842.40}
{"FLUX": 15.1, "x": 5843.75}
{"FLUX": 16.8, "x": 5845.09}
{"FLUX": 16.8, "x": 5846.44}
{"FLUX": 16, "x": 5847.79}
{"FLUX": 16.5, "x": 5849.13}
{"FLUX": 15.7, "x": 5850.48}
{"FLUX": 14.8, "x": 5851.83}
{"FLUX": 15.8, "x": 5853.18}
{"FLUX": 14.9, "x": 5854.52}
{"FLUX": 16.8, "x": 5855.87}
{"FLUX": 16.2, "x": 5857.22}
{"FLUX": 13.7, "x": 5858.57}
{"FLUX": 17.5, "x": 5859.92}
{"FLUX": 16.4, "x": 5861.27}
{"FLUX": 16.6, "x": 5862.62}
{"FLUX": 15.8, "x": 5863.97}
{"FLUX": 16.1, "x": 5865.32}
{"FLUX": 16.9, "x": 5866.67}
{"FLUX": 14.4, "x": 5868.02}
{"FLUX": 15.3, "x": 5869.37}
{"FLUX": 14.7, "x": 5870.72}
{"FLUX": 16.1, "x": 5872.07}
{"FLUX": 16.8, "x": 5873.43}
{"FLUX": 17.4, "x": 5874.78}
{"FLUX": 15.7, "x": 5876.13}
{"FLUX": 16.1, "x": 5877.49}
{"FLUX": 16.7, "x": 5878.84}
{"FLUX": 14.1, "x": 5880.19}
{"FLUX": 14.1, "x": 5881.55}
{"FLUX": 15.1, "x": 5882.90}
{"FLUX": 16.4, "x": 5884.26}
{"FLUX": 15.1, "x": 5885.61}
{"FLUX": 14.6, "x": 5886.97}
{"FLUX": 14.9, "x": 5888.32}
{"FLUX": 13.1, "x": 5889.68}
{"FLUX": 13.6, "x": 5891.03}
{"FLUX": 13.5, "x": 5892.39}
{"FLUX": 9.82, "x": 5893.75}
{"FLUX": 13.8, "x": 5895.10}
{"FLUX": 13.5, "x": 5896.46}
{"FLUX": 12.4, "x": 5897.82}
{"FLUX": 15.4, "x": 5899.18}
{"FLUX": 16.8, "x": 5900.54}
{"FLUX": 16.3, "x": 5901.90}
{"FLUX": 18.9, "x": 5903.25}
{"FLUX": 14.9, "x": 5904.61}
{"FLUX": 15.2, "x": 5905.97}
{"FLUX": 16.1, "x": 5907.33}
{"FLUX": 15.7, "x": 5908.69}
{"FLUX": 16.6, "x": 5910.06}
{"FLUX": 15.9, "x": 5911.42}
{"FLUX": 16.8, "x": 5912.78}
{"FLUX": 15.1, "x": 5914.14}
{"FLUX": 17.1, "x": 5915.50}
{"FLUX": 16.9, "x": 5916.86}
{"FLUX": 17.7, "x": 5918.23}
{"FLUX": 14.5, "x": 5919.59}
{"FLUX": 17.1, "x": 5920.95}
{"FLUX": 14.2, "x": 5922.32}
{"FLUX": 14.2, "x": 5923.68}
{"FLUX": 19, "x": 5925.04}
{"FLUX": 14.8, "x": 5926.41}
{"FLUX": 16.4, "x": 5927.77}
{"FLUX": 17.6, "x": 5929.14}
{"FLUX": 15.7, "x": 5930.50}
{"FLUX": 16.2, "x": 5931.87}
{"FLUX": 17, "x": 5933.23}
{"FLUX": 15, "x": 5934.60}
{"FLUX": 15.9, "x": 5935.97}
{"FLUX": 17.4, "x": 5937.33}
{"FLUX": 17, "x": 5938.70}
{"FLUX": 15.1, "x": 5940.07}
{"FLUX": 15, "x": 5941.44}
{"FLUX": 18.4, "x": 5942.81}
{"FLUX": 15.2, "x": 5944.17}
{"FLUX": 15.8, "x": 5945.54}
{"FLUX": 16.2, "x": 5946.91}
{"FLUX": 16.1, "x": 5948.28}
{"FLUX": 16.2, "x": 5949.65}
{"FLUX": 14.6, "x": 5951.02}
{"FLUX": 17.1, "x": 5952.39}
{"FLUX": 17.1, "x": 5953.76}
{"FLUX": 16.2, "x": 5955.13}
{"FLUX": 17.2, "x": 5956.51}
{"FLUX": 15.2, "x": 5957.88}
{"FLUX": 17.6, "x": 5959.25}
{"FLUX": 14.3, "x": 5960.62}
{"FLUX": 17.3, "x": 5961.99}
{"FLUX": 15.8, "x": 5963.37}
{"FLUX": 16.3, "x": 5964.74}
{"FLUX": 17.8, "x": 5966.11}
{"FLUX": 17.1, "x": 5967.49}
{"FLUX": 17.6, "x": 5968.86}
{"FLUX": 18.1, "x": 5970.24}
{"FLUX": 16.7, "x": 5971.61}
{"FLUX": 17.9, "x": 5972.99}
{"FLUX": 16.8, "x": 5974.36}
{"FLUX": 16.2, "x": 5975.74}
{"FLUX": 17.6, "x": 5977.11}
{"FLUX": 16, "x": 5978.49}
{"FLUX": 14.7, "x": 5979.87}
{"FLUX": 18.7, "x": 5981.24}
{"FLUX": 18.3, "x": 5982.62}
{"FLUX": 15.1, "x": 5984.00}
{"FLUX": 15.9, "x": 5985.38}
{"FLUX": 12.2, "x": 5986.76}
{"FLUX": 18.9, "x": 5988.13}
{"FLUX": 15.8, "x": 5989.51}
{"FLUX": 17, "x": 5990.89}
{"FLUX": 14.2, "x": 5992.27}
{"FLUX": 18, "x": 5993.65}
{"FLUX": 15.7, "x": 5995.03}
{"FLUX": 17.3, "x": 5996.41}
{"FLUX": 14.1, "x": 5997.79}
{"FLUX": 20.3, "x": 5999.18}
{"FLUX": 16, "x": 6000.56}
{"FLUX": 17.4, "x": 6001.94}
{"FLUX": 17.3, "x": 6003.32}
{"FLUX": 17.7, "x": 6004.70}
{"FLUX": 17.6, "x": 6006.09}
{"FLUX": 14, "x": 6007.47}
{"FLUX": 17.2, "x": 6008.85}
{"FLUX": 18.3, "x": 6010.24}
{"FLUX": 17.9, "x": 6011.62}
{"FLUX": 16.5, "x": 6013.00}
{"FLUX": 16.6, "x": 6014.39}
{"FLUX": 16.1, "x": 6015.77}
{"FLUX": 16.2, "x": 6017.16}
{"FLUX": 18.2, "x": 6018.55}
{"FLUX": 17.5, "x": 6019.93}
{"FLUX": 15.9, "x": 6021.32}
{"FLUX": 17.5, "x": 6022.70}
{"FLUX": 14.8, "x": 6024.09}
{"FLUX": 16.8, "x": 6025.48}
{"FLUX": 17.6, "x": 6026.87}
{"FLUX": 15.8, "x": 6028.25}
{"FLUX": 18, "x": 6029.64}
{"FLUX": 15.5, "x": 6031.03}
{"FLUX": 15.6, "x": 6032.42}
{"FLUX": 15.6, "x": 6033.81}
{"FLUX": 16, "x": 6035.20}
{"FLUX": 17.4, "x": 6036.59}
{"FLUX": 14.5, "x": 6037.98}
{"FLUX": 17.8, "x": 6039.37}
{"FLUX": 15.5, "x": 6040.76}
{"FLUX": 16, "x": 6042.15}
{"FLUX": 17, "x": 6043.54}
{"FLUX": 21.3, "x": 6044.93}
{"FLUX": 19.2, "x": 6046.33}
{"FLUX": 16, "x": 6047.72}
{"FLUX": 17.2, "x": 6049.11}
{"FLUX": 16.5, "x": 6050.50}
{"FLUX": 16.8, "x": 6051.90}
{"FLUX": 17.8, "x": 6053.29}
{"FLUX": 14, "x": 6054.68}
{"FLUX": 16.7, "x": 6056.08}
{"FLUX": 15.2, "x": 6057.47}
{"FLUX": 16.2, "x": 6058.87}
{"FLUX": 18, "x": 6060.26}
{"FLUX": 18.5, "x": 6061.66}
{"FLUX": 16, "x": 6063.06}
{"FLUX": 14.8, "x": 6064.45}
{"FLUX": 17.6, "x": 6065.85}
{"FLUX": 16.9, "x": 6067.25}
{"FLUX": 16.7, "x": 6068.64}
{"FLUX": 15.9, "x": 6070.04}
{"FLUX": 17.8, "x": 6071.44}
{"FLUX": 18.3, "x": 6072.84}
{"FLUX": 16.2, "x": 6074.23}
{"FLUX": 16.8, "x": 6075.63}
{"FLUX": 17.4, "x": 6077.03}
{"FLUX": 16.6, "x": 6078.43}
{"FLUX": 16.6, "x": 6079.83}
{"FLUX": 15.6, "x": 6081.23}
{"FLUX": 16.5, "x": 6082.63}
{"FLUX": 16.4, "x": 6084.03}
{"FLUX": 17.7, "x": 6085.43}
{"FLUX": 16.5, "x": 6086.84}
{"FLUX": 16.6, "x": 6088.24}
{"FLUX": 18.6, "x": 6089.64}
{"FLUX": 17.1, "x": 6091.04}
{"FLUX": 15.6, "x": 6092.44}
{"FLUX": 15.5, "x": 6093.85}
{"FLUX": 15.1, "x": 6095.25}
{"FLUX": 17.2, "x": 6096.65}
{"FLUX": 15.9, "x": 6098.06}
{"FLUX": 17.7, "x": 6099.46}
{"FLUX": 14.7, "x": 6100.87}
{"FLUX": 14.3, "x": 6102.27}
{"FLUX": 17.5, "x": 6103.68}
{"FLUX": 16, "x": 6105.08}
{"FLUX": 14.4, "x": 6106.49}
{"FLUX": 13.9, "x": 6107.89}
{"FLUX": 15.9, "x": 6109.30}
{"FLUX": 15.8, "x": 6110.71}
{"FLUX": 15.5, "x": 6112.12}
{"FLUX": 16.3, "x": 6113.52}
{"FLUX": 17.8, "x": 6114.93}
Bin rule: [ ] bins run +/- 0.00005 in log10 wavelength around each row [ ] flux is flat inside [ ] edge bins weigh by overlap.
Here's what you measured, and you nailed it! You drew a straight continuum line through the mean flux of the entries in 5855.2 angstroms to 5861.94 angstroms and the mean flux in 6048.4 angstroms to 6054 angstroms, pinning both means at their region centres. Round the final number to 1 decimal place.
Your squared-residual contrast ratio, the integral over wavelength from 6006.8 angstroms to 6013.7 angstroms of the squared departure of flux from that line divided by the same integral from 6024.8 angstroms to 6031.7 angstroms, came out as 2.3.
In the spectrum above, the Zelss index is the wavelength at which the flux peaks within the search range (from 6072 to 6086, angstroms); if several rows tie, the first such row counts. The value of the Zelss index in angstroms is 6072.84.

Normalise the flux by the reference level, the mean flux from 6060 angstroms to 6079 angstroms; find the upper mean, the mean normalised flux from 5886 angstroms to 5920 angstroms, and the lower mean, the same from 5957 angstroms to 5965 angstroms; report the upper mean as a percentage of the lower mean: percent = 94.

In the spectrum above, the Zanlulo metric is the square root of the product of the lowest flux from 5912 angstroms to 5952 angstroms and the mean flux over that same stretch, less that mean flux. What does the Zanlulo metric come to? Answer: -1.0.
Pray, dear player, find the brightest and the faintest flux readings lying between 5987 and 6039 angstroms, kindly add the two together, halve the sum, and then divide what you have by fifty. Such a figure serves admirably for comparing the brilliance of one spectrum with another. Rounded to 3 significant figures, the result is 0.343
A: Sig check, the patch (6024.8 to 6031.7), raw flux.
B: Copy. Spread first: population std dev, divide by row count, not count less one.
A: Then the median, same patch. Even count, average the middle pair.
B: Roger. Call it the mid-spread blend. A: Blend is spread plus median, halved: 8.9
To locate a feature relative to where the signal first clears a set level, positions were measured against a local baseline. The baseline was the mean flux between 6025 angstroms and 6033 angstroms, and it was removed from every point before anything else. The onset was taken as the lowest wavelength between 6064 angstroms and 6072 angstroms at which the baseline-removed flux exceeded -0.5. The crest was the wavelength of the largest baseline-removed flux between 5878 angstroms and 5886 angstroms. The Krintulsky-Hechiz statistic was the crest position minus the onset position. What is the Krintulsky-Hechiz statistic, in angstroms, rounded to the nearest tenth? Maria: -187.0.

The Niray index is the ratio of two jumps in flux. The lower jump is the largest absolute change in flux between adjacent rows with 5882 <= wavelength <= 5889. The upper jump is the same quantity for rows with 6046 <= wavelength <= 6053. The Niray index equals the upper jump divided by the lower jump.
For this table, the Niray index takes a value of 2.5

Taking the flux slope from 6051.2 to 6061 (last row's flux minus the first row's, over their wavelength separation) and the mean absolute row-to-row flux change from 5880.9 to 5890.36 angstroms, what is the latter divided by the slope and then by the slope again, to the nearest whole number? 50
